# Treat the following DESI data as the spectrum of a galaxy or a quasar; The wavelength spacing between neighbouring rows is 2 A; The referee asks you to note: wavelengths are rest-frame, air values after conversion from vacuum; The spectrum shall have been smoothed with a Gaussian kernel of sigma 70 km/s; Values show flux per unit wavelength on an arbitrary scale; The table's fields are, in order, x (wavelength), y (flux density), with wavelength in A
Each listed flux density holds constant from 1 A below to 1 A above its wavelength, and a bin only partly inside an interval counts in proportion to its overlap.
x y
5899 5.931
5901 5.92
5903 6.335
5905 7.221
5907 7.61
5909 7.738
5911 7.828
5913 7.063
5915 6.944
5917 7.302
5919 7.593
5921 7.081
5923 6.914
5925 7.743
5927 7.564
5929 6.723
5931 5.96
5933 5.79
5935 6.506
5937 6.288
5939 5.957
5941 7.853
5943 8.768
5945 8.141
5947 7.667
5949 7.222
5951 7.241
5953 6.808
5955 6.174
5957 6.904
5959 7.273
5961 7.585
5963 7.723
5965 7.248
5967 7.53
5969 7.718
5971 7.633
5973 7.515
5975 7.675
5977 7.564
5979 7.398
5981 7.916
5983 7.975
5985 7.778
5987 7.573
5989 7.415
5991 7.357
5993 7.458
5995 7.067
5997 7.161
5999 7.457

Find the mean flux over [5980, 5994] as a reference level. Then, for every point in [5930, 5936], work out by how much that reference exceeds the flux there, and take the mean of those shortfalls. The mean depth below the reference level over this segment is 1.6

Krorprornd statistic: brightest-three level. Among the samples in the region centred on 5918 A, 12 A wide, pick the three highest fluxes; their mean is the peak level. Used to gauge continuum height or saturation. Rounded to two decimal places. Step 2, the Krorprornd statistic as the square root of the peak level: 2.71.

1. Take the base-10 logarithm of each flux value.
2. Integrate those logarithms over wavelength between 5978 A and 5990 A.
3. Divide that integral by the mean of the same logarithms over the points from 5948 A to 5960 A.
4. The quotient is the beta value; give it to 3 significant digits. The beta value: 12.6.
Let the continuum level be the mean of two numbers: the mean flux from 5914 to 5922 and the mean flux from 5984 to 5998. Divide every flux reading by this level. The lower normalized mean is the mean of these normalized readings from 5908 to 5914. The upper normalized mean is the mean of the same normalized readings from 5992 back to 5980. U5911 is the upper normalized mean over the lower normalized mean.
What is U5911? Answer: 1.02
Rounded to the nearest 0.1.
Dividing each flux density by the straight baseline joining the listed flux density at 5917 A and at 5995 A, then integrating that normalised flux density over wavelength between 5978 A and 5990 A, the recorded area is 13.0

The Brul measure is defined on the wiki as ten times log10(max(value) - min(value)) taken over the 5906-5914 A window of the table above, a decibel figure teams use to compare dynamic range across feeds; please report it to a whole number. -1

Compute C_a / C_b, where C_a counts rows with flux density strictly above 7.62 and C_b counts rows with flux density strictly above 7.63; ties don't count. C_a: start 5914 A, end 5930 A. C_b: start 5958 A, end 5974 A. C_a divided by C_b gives 0.33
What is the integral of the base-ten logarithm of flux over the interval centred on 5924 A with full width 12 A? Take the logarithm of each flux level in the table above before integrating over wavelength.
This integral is 10.3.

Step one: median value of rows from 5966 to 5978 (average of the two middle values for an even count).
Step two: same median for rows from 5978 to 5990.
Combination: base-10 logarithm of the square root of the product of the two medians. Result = 0.883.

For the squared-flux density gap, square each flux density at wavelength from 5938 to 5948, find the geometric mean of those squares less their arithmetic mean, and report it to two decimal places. -1.83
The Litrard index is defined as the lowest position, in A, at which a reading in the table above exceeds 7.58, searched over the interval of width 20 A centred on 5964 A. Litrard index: 5961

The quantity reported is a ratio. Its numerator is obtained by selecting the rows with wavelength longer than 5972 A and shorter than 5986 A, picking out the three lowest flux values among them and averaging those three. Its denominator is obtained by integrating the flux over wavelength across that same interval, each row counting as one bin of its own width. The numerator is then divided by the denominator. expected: 0.0696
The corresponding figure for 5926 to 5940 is 0.0659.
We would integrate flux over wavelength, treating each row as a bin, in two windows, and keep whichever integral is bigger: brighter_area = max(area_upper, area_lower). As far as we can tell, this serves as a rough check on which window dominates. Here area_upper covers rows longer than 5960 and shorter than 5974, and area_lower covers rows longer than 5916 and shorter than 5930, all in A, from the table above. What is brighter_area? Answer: 106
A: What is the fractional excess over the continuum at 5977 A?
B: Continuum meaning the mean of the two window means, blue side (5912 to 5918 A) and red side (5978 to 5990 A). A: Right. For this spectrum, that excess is 0.02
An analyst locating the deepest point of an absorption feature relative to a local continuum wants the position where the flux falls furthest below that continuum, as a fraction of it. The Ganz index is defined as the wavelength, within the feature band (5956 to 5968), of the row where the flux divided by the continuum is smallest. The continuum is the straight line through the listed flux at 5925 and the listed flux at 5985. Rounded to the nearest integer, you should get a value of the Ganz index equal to 5957 A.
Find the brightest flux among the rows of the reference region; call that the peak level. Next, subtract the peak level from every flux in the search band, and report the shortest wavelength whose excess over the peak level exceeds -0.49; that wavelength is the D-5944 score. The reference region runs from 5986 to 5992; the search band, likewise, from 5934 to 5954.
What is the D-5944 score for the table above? 5941 A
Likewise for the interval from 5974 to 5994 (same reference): 5975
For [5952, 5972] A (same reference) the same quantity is 5959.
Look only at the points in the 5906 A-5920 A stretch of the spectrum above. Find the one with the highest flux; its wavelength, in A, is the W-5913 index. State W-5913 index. 5911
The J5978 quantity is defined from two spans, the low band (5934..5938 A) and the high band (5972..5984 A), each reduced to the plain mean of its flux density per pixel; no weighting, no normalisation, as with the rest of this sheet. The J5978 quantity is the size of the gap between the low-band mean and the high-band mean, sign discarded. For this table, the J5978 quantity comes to 1.28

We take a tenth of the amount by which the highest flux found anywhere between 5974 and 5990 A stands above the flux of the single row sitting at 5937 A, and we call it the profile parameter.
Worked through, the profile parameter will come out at 0.17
